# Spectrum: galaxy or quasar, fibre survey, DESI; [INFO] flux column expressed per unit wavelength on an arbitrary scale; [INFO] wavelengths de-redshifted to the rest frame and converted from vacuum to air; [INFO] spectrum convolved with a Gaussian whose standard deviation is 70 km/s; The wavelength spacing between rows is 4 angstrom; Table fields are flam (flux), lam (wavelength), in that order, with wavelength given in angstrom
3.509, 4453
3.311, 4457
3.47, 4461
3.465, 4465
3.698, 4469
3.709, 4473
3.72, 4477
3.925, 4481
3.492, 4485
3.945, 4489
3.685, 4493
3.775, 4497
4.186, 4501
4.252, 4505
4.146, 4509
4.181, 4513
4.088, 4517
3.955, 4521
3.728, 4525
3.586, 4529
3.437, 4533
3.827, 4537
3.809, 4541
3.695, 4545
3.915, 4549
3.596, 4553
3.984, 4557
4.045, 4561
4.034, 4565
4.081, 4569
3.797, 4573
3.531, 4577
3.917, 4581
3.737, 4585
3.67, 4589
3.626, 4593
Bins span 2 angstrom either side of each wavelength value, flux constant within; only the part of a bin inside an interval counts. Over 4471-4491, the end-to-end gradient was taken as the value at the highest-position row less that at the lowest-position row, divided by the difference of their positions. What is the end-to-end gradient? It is 0.01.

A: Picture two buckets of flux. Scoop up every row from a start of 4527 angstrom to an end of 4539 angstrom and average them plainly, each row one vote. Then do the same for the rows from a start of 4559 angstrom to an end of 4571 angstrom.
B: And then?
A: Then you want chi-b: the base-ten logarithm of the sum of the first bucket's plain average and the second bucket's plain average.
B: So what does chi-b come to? 0.885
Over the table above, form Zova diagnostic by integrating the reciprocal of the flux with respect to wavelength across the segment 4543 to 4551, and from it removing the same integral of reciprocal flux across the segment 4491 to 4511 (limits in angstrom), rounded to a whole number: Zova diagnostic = -3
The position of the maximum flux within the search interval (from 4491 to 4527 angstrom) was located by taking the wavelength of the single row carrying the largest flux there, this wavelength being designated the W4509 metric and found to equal 4505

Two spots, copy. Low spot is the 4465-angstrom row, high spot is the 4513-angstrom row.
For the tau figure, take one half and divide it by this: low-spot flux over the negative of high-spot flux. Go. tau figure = -0.60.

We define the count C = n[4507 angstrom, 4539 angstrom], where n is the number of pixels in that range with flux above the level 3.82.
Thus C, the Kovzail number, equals 5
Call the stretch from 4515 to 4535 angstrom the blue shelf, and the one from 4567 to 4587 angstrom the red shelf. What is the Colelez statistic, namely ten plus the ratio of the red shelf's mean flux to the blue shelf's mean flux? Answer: 11.0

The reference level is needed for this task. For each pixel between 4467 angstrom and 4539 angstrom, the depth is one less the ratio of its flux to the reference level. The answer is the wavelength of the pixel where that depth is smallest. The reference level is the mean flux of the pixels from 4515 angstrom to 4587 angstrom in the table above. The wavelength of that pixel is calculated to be 4505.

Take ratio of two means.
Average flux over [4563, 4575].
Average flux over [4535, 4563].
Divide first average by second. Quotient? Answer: 1.03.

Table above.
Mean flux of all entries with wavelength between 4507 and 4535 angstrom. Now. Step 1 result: 3.87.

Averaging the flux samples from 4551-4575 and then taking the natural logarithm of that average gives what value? 1.37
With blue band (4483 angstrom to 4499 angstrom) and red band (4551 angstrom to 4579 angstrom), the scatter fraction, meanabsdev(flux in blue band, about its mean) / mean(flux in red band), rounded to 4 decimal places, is 0.0351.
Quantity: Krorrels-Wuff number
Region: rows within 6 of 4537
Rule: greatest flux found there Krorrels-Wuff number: 3.827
